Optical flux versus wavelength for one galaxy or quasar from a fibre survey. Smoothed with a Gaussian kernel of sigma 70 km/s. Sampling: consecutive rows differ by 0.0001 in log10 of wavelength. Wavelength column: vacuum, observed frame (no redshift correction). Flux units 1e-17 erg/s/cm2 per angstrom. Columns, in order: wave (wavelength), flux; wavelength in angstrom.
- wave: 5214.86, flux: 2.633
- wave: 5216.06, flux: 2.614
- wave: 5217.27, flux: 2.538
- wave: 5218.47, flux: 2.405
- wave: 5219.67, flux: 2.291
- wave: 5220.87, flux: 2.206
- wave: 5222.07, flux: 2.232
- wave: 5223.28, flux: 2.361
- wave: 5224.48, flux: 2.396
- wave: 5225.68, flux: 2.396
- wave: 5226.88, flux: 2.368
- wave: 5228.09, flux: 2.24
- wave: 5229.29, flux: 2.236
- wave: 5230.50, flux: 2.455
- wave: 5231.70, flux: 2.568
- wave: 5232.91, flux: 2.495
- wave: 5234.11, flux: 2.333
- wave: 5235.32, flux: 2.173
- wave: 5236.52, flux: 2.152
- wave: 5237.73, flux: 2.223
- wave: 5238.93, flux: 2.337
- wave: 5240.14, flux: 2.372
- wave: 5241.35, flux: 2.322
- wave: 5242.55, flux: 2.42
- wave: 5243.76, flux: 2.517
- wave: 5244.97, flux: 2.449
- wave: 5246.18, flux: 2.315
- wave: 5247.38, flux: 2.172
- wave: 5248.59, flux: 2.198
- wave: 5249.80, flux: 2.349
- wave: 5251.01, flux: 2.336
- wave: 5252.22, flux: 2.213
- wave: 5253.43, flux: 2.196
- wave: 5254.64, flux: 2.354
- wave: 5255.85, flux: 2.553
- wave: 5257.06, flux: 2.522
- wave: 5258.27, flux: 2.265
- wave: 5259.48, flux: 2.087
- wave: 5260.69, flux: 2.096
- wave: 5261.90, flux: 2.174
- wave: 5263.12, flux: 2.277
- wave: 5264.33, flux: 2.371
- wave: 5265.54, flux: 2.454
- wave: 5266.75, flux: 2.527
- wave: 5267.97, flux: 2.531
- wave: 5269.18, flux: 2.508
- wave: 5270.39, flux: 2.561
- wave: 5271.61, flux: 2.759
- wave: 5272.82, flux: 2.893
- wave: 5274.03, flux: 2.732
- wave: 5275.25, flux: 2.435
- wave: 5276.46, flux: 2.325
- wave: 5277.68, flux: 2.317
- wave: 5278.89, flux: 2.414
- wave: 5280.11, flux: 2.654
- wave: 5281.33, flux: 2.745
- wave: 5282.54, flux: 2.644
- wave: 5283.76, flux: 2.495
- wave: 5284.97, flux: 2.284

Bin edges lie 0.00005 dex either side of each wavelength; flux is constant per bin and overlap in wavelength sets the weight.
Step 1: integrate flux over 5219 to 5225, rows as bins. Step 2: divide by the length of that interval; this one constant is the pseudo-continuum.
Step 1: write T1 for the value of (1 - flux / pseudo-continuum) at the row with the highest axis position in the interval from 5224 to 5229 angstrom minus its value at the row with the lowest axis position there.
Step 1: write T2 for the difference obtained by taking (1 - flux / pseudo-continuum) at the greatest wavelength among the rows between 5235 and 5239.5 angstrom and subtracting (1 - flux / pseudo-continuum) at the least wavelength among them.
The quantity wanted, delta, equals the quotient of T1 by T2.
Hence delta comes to -1.0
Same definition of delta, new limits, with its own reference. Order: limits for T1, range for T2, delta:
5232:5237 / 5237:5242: -3.5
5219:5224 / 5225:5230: -0.4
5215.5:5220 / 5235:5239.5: -2.0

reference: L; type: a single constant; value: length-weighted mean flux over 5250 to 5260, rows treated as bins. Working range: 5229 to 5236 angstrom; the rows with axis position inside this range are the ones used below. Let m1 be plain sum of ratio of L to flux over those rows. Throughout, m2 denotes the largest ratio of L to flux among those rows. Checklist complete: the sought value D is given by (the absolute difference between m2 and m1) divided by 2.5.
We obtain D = 1.9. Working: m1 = 5.9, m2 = 1.07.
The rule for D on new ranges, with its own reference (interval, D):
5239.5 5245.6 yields 1.5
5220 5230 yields 2.8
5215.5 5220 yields 1.1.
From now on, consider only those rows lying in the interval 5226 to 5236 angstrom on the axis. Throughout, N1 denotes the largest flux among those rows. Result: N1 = 2.568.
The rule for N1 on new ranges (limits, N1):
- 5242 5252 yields 2.517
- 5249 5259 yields 2.553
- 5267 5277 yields 2.893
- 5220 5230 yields 2.396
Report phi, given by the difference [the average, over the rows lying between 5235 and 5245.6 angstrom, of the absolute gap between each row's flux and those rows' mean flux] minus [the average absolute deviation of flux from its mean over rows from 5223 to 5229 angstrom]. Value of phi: 0.055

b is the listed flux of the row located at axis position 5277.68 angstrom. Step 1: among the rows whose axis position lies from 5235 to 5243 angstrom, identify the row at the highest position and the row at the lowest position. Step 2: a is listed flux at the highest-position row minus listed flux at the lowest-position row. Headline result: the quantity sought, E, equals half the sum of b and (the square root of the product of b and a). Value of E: 1.5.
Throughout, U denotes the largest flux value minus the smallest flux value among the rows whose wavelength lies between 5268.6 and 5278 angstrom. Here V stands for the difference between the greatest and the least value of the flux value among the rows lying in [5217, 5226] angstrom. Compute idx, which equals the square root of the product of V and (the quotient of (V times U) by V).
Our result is 0.44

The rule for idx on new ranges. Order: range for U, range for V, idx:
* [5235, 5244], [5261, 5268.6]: 0.36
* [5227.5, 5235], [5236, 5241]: 0.27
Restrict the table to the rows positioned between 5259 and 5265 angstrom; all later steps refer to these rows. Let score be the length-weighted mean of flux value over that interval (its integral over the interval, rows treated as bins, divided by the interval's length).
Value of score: 2.21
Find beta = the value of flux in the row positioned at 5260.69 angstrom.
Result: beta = 2.096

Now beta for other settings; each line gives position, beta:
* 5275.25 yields 2.435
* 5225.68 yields 2.396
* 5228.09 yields 2.24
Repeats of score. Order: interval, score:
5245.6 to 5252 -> 2.27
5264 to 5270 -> 2.49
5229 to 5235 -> 2.41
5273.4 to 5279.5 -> 2.45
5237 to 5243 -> 2.33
